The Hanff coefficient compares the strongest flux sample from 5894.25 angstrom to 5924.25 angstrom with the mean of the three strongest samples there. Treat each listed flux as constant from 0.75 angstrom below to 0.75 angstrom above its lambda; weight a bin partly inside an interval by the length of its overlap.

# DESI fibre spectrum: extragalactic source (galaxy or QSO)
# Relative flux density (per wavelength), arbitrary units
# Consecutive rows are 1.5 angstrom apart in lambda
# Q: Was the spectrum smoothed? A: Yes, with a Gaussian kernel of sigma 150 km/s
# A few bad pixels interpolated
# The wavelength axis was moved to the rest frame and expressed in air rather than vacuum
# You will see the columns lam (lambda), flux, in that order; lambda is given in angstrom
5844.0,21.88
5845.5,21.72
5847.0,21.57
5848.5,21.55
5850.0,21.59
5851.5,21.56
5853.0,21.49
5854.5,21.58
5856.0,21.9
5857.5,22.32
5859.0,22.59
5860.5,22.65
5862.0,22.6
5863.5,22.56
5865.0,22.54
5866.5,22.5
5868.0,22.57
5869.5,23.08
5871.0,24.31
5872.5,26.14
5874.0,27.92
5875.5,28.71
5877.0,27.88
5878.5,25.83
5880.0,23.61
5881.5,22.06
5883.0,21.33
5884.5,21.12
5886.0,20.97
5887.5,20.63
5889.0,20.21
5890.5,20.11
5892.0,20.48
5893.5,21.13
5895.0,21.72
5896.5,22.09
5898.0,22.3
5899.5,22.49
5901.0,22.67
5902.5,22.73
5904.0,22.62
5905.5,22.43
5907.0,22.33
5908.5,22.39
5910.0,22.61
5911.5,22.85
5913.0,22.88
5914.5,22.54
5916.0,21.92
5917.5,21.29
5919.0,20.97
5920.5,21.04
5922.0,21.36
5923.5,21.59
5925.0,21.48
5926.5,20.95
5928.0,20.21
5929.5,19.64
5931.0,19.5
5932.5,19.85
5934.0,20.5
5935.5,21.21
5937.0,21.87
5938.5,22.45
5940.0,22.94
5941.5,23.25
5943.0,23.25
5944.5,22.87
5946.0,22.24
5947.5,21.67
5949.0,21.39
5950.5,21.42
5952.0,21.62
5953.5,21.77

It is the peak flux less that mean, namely 0.06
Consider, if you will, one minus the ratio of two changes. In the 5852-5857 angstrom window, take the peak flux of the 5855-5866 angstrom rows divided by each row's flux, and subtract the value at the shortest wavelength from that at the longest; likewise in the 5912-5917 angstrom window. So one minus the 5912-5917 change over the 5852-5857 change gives 3.2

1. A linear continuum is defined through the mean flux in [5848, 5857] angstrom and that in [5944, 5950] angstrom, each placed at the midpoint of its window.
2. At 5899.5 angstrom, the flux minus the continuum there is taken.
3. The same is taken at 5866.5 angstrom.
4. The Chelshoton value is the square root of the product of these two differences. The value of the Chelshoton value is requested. 0.7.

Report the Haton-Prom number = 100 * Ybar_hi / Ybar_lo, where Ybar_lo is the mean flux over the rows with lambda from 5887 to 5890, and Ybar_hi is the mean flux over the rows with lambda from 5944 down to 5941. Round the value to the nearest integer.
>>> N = 114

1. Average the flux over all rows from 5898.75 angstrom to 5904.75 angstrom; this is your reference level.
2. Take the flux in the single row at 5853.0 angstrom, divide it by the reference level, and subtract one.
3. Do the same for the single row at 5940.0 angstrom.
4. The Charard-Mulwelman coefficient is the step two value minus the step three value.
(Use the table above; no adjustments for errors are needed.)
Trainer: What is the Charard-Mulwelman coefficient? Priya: -0.06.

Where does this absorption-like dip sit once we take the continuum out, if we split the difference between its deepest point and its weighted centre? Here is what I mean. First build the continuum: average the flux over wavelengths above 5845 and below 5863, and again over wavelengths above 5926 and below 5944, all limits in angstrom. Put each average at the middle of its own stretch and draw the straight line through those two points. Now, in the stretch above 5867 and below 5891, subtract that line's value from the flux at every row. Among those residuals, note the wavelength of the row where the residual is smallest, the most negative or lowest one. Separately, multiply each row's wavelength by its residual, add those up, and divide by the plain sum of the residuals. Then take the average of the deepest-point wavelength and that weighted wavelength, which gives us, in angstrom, 5881.5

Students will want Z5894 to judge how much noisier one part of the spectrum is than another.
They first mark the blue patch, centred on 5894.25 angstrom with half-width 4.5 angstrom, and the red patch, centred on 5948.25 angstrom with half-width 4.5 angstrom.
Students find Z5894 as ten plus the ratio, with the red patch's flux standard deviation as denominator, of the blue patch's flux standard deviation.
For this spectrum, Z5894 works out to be 11.5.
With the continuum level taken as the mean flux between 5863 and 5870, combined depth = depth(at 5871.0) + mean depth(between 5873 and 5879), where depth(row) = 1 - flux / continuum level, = -0.29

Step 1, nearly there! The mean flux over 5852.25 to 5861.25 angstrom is 22.1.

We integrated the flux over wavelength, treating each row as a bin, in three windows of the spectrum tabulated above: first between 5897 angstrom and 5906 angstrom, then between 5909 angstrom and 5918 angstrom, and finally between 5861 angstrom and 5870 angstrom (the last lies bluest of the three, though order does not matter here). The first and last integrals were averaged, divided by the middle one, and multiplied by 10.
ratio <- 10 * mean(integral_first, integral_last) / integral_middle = 10.1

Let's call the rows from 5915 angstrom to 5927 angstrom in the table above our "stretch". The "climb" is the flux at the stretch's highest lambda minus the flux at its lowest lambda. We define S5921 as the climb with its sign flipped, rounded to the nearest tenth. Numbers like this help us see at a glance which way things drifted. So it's 1.0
